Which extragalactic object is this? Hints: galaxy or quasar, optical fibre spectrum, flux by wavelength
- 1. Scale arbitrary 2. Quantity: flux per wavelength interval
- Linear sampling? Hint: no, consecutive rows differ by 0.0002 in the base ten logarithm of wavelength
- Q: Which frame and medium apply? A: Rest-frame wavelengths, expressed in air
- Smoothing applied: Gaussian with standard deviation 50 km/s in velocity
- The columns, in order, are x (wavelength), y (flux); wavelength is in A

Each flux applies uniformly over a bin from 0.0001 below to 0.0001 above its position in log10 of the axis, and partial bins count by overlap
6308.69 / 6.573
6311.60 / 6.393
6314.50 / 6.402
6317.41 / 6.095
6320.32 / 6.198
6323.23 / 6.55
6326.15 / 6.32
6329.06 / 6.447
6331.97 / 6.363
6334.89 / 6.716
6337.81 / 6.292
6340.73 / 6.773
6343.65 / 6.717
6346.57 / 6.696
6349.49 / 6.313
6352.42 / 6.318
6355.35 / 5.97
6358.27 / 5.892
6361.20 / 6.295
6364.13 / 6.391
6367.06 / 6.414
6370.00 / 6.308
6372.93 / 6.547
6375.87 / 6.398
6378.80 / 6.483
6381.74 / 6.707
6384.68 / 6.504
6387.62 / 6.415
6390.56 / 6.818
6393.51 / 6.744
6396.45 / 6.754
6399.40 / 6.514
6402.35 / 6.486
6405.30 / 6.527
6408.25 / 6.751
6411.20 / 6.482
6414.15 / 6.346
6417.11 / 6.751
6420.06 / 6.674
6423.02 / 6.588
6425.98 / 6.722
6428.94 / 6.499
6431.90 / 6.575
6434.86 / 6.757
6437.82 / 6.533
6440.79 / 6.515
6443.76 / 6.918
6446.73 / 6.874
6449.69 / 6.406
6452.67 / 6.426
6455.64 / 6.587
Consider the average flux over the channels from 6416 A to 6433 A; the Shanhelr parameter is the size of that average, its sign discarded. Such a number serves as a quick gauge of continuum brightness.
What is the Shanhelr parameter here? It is 6.63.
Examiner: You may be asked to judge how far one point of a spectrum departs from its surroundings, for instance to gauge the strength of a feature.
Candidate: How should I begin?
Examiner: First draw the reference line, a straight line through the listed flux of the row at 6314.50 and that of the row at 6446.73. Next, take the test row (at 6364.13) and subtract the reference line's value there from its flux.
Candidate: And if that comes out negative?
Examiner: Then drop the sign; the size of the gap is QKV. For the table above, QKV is 0.19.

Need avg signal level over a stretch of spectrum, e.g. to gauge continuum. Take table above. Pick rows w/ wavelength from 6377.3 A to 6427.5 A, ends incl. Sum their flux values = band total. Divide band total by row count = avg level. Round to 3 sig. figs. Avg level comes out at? 6.60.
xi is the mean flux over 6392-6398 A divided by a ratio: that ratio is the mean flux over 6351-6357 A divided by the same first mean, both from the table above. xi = 7.4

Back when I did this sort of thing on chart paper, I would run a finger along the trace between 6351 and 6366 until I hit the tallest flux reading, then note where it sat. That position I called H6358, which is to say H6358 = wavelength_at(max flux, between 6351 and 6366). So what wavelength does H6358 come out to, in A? 6364.13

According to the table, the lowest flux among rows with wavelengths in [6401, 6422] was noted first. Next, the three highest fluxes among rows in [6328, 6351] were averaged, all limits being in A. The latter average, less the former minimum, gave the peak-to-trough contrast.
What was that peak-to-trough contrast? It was 0.39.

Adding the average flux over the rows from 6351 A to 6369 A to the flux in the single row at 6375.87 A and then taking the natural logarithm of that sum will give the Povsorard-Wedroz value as 2.53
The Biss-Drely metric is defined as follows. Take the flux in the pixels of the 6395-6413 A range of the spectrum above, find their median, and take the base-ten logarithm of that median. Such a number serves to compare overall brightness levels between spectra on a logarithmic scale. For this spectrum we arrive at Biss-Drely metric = 0.814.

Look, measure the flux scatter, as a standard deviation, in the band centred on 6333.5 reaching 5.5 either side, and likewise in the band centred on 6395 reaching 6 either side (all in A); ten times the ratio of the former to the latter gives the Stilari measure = 13.9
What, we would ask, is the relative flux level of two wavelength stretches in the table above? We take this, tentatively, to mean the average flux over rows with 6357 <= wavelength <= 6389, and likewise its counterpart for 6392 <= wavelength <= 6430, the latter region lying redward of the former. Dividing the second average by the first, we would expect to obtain 1.03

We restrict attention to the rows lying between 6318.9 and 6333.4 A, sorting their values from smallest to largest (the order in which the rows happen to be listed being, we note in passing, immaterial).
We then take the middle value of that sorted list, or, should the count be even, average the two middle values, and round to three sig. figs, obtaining 6.36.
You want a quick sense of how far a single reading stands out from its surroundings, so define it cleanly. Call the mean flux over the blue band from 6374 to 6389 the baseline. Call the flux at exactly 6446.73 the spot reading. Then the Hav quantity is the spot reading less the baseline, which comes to 0.37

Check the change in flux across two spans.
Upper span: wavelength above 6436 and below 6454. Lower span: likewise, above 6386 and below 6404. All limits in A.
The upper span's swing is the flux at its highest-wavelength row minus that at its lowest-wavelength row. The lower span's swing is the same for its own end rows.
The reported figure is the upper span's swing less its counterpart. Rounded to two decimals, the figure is -0.18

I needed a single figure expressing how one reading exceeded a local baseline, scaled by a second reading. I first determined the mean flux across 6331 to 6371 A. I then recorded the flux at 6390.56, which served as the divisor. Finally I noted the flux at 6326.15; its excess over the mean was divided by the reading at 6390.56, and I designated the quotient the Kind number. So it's -0.010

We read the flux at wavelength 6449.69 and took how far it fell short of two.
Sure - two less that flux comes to -4.41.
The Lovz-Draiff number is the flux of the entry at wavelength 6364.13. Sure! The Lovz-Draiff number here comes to 6.391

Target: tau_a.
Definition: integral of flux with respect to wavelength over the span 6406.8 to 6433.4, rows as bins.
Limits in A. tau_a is 176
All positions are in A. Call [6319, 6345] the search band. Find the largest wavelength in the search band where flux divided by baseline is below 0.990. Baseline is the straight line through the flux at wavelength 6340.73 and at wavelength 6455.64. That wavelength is 6337.81 A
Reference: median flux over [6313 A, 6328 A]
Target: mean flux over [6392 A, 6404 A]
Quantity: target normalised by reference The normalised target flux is 1.05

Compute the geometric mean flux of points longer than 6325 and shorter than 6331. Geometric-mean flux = 6.38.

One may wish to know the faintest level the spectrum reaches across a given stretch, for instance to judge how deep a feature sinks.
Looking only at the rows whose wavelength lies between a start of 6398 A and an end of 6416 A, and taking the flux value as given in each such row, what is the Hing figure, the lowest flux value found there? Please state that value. 6.346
